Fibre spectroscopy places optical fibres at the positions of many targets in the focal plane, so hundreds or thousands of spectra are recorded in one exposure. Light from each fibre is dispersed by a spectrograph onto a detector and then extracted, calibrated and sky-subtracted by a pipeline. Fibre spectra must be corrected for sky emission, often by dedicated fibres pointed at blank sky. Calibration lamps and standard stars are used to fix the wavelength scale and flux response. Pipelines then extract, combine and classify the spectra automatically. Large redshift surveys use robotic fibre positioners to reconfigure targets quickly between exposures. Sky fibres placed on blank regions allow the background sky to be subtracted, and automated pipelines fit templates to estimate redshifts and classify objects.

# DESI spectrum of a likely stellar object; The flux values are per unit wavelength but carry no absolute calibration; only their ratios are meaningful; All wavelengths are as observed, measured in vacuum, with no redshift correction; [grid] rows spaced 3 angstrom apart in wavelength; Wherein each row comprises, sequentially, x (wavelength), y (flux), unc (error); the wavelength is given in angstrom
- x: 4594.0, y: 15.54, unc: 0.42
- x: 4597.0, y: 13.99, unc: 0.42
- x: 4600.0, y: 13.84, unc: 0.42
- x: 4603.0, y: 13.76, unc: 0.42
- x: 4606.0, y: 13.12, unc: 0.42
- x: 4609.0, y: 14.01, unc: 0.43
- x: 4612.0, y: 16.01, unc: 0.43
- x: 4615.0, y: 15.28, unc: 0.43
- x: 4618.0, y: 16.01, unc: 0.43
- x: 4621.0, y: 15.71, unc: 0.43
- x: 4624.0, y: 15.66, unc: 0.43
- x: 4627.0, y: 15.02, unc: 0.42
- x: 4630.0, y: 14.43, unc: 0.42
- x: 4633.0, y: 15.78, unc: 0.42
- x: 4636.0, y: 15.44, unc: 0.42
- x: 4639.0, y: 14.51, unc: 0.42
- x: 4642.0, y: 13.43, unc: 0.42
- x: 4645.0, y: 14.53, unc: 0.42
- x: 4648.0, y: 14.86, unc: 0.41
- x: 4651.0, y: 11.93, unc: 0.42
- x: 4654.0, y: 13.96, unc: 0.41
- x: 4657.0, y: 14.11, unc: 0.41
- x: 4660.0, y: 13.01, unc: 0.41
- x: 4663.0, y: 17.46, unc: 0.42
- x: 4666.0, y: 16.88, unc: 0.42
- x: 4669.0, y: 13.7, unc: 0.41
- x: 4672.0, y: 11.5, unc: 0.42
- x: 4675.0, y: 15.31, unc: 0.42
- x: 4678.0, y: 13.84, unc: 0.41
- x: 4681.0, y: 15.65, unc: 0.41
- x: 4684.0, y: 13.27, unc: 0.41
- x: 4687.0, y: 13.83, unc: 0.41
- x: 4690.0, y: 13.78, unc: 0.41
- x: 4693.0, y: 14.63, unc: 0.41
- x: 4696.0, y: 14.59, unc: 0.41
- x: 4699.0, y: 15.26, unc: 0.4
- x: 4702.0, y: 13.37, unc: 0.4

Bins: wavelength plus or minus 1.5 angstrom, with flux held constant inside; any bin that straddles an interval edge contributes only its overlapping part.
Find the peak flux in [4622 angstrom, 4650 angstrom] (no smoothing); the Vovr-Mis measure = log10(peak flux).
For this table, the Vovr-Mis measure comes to 1.20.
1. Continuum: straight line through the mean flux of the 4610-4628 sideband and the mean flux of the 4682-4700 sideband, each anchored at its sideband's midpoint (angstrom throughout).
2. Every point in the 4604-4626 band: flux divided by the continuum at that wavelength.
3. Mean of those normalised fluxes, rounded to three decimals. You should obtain 0.963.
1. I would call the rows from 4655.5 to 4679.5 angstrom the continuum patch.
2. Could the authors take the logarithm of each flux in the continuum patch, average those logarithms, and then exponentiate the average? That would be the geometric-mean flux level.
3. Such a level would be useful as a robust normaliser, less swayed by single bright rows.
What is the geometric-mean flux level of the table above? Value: 14.4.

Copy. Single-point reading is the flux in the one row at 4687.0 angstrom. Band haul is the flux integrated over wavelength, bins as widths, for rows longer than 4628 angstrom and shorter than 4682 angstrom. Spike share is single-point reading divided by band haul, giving 0.0177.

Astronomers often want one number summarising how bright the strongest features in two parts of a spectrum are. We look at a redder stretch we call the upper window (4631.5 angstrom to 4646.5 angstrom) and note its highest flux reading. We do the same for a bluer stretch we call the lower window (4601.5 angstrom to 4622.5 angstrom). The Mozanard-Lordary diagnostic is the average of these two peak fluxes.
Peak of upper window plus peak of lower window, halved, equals 15.9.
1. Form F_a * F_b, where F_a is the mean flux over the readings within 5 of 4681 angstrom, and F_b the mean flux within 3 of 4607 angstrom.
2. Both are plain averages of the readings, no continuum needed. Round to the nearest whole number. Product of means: 193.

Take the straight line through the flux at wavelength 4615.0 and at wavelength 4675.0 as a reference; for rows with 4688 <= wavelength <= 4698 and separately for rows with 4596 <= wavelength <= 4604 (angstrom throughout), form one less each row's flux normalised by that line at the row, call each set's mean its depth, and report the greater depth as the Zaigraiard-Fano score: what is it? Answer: 0.092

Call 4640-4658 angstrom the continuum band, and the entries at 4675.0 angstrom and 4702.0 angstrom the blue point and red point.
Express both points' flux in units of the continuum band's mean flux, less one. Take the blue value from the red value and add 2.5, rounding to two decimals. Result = 2.36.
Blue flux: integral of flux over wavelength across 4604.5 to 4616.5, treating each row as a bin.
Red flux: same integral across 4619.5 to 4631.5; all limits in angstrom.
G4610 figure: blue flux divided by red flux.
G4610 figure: 0.96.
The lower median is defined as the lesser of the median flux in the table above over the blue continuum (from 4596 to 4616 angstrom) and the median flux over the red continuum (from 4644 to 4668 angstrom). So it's 14.0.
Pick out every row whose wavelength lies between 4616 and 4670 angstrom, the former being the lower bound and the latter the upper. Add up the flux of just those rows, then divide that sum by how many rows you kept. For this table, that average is 14.8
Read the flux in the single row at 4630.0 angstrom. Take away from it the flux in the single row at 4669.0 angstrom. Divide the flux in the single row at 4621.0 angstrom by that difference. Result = 22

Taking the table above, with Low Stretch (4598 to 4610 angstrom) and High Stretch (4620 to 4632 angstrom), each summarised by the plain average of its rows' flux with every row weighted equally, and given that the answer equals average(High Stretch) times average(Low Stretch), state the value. 208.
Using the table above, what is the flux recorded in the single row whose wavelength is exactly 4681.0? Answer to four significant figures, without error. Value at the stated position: 15.65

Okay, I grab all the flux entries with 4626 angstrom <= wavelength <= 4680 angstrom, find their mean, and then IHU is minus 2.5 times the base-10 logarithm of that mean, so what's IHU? -2.90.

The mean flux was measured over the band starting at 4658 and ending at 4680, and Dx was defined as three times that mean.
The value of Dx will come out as 43.6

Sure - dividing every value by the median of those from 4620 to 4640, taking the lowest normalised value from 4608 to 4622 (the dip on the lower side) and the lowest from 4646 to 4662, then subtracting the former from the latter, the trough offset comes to -0.13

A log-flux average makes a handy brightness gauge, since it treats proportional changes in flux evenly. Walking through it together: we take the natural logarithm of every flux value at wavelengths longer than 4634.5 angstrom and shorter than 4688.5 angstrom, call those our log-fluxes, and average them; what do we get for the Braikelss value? 2.654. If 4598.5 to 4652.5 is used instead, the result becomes 2.680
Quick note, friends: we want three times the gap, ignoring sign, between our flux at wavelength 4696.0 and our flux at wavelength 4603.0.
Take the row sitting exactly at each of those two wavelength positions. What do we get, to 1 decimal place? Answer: 2.5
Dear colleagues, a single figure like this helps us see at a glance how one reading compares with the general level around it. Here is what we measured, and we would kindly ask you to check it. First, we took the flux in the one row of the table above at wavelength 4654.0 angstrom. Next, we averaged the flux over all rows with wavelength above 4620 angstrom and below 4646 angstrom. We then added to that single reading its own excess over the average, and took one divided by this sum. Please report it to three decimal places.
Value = 0.077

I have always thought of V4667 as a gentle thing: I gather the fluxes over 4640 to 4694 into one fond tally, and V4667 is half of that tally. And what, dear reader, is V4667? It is 128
